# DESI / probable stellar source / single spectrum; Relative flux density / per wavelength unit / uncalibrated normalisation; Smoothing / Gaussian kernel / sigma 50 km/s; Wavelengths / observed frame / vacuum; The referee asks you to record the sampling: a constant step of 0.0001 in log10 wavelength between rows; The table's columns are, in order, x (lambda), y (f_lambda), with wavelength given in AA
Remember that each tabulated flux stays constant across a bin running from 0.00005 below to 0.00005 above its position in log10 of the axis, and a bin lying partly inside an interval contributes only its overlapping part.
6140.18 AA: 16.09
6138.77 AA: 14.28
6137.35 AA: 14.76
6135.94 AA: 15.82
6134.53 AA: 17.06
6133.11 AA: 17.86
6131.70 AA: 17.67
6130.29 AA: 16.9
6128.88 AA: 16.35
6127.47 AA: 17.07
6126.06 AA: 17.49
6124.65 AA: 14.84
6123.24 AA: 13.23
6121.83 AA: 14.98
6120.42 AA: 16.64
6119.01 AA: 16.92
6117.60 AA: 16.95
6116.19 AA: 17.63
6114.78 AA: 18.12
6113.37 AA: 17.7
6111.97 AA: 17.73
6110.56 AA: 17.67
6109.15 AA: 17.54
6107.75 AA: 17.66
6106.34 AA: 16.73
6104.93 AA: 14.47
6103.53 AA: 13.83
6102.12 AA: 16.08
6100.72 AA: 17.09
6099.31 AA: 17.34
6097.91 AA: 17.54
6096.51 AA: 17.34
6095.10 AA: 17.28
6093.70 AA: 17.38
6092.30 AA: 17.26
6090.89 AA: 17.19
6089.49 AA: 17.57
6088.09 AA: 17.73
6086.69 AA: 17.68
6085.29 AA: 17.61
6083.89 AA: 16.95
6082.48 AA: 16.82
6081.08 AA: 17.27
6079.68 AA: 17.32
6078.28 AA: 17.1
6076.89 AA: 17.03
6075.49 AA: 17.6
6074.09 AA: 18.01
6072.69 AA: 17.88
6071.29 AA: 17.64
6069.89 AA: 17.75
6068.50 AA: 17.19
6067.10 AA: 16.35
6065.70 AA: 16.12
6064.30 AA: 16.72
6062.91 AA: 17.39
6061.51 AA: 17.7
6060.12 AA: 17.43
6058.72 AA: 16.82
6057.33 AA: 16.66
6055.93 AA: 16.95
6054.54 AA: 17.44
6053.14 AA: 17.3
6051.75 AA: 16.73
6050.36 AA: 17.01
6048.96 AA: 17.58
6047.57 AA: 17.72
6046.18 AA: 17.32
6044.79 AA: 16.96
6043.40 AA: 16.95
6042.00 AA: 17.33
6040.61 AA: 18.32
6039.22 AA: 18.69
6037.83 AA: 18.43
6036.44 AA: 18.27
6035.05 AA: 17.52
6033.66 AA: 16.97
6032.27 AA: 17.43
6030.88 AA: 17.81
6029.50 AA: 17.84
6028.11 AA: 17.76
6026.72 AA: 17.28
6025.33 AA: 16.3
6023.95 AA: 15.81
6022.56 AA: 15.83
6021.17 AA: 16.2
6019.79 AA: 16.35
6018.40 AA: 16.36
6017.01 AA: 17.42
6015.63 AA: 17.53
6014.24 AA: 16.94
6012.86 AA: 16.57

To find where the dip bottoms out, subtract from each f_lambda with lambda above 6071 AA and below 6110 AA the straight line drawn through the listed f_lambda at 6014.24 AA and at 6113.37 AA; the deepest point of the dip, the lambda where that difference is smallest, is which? 6103.53 AA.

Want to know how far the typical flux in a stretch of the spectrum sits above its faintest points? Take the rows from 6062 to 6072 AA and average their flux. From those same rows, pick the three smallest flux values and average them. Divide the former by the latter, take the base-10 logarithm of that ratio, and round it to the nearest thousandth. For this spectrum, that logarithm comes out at 0.016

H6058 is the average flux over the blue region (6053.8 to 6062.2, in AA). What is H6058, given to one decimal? 17.2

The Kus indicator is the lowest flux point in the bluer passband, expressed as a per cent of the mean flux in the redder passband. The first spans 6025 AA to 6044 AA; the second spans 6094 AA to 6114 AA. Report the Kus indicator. 97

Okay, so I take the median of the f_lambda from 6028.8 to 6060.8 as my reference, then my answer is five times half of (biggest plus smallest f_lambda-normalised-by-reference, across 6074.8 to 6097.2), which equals 4.96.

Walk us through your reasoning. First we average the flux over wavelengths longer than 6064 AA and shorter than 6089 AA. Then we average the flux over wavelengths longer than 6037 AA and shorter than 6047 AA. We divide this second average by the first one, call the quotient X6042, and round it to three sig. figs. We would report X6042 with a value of 1.03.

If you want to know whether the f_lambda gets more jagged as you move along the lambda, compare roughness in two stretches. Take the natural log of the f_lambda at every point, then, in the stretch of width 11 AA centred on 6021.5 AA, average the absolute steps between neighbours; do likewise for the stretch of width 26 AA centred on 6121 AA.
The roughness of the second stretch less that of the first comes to 0.020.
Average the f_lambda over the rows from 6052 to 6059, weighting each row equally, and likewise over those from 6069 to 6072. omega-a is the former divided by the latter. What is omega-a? 0.96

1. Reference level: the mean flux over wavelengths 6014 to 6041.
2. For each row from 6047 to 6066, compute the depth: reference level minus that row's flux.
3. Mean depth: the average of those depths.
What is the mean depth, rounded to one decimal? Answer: 0.1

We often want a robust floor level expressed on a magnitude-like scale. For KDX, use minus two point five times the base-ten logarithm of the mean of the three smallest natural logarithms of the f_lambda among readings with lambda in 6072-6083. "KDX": -1.13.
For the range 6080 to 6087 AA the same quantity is -1.13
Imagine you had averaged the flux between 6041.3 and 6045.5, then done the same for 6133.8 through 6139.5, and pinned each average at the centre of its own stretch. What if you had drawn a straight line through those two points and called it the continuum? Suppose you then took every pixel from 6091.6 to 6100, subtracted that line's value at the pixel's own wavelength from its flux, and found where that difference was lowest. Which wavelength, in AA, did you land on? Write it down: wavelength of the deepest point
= 6092.30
